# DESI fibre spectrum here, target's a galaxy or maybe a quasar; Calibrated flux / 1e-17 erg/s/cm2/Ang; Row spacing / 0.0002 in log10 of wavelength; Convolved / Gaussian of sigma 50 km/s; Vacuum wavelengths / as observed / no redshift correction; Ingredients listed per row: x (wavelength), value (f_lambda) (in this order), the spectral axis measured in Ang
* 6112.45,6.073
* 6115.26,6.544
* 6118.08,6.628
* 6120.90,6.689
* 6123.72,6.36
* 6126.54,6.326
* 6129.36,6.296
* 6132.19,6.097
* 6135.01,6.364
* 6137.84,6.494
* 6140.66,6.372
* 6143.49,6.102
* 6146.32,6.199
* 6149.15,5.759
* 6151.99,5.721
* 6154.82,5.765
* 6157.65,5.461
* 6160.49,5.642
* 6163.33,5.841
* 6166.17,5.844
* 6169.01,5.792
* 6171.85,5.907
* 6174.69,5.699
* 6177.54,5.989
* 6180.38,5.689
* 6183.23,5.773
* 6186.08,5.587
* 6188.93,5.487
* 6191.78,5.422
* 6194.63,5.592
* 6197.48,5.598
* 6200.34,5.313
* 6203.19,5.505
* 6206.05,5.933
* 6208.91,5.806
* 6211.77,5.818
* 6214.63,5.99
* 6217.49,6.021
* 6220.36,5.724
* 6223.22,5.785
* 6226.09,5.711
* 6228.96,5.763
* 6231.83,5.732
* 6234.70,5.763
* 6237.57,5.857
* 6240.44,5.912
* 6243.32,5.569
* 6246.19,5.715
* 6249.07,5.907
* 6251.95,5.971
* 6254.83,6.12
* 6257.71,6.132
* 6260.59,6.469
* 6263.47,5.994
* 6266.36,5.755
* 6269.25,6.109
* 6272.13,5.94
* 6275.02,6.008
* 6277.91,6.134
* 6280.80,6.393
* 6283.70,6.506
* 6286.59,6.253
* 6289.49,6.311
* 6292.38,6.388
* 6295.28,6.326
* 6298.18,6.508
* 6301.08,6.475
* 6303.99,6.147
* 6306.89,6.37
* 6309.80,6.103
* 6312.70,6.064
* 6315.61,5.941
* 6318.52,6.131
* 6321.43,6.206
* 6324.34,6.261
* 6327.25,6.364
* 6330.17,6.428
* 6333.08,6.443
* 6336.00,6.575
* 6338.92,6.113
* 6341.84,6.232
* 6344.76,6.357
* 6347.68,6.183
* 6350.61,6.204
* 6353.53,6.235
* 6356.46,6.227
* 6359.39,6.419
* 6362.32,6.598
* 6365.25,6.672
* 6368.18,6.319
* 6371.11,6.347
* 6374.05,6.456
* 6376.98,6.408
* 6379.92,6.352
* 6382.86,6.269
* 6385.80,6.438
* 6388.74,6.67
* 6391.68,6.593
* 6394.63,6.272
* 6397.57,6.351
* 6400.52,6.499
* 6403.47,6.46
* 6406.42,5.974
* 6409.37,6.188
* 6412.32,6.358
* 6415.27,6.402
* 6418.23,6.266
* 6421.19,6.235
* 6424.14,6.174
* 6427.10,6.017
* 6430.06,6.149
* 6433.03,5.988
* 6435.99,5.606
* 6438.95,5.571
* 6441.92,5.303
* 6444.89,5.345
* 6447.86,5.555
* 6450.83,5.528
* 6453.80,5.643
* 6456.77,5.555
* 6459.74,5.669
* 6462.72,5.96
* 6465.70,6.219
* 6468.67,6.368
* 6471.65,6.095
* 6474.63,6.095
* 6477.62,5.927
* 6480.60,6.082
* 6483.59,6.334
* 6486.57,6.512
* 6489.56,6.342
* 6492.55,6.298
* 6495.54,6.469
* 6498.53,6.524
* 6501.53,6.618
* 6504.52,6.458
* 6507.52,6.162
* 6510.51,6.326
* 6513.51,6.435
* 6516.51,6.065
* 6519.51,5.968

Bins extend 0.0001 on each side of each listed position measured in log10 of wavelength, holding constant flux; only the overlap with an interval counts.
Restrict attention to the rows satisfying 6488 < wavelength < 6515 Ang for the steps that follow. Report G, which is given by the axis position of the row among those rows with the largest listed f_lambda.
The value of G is 6501.53 Ang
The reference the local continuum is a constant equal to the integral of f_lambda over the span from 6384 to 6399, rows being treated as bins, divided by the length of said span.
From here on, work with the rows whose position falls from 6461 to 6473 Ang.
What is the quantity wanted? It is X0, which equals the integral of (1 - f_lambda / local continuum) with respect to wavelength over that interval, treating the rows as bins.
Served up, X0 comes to 0.58 Ang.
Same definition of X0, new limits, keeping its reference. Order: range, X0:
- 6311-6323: 0.70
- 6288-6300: 0.14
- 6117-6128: -0.06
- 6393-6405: 0.12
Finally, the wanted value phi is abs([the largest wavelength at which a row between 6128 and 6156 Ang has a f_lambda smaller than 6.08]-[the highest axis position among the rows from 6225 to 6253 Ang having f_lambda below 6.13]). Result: 97.1 Ang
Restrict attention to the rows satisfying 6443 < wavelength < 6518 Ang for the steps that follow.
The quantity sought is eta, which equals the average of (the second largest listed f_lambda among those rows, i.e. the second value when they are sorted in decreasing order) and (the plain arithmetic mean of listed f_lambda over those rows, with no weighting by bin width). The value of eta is 6.31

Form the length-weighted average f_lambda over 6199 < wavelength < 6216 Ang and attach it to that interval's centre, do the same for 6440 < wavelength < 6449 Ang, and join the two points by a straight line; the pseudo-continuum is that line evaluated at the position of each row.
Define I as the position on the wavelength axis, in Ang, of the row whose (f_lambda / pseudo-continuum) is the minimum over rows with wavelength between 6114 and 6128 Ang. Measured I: 6126.54 Ang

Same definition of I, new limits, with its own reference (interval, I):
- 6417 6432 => 6427.10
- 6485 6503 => 6492.55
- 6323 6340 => 6338.92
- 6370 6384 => 6382.86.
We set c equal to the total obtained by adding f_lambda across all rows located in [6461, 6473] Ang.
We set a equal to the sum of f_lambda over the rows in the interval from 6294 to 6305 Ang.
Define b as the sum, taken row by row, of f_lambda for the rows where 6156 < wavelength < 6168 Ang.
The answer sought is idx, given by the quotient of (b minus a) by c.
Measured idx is -0.11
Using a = 25.5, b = 22.8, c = 25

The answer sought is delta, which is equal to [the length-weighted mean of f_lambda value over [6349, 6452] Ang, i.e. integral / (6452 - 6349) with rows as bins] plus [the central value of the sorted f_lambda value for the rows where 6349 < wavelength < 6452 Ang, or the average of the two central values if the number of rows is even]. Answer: 12.5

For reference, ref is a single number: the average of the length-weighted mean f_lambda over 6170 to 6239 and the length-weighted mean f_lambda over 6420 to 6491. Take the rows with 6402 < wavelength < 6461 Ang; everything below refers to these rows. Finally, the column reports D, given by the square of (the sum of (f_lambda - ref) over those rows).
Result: 2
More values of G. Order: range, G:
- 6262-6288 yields 6283.70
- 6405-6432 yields 6415.27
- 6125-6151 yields 6137.84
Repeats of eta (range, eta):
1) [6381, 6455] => 6.33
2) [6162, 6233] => 5.86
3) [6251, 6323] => 6.35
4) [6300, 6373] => 6.45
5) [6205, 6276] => 6.02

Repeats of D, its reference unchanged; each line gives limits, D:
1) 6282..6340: 88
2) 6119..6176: 17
